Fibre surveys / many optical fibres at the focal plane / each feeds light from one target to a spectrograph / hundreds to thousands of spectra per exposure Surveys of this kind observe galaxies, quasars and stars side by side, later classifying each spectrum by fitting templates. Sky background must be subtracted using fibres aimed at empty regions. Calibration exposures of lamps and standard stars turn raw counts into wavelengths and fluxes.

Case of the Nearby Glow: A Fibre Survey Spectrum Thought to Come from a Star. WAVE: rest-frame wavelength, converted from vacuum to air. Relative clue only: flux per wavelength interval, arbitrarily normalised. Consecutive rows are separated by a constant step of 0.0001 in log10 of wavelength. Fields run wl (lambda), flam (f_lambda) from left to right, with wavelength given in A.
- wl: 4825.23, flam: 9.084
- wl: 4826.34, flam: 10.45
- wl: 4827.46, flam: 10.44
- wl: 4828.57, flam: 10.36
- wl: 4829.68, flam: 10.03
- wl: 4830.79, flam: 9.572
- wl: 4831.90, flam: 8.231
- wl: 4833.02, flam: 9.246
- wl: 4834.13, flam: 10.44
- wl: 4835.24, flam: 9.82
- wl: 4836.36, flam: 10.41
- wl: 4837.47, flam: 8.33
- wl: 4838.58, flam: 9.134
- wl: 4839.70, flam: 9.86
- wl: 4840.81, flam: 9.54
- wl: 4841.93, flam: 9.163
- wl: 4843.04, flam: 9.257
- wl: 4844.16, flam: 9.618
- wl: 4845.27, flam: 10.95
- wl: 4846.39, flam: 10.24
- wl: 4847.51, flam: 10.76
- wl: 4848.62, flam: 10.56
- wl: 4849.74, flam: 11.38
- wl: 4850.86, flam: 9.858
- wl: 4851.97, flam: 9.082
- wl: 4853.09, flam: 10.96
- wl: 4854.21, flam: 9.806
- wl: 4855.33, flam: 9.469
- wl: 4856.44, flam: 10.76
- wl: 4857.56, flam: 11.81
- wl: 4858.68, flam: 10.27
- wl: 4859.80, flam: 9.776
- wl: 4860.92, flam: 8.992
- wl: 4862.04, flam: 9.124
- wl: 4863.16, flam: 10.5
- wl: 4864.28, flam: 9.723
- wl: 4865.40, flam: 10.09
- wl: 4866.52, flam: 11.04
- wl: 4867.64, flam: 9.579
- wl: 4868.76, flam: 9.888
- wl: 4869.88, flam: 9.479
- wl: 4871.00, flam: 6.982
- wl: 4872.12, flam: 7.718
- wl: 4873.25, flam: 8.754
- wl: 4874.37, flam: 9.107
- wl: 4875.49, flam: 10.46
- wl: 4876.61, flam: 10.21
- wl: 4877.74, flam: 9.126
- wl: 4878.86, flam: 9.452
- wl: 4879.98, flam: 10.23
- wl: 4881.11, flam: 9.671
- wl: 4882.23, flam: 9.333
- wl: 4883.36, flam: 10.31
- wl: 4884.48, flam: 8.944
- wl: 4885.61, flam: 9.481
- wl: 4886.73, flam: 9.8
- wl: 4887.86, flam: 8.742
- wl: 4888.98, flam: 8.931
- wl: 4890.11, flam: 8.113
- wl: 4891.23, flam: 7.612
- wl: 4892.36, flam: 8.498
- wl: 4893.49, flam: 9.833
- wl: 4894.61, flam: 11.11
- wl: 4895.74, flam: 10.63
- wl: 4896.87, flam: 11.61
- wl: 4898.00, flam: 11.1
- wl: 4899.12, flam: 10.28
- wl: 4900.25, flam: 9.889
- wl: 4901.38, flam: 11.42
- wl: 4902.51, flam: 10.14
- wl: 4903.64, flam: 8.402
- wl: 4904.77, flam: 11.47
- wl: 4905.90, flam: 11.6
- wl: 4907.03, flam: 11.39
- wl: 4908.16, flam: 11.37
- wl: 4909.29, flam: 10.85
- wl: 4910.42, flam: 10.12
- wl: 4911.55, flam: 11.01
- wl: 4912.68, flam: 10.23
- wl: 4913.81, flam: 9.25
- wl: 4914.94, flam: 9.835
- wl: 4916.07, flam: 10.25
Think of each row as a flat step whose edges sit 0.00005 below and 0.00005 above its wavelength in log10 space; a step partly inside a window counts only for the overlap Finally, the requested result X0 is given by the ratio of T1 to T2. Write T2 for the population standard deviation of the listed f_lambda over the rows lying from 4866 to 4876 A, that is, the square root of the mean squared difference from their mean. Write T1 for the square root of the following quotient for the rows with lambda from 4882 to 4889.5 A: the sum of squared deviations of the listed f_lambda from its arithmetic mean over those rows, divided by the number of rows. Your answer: 0.4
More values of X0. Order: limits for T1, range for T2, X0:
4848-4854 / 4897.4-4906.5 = 0.8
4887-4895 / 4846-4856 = 1.5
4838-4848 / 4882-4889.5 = 1.2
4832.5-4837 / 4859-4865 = 0.9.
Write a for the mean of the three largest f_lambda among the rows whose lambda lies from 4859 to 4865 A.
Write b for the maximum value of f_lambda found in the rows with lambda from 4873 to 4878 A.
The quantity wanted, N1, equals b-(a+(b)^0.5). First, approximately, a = 10.0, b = 10.46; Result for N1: -2.8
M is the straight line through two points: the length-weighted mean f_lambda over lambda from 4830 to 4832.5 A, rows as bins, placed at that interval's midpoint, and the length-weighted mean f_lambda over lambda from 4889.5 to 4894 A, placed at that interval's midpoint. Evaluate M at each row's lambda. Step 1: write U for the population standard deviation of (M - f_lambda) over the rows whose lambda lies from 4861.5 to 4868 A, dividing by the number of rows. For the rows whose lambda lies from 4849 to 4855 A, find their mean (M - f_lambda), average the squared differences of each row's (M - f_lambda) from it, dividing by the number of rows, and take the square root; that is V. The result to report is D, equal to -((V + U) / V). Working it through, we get -1.8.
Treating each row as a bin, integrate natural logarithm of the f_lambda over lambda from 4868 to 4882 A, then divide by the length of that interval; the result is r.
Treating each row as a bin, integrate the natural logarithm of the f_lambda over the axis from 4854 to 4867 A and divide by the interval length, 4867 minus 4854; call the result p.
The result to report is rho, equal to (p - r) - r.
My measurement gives -2.13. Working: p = 2.31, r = 2.22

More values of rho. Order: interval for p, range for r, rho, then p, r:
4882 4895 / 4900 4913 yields -2.51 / 2.21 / 2.36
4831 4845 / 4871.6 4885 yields -2.24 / 2.24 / 2.24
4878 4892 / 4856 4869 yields -2.41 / 2.22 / 2.31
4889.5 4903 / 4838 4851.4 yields -2.31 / 2.30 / 2.30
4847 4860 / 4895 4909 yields -2.41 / 2.34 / 2.37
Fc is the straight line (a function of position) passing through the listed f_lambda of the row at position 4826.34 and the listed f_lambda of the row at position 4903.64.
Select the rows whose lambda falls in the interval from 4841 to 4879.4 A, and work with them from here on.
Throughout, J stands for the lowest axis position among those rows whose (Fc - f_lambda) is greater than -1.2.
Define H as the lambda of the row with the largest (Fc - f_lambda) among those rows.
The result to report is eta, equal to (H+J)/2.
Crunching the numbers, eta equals 4856.5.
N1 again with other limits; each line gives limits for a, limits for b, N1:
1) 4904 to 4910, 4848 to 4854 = -3.5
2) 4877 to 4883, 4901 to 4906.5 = -1.6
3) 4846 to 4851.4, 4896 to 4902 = -2.7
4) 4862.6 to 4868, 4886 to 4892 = -3.9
